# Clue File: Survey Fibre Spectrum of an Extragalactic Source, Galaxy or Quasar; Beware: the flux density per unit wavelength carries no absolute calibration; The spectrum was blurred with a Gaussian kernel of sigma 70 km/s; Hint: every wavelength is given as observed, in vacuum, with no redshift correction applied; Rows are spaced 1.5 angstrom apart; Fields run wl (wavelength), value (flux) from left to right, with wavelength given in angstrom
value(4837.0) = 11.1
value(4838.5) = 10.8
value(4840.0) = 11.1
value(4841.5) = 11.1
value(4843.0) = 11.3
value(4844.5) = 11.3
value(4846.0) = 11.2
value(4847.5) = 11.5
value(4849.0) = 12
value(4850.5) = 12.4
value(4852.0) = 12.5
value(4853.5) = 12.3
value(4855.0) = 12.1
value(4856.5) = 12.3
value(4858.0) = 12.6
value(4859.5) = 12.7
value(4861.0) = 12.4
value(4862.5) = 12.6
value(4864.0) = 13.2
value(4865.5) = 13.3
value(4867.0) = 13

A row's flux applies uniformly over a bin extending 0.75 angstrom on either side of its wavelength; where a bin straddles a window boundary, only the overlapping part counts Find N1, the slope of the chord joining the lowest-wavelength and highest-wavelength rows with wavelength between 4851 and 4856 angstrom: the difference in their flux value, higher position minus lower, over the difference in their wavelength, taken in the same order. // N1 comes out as -0.133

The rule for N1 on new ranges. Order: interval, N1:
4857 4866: 0.093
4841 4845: 0.067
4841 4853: 0.133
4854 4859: 0.167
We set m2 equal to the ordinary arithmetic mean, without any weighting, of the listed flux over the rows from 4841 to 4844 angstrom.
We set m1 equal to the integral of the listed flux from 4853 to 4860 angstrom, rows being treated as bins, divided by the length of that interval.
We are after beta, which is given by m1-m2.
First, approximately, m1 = 12.4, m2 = 11.2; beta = 1.2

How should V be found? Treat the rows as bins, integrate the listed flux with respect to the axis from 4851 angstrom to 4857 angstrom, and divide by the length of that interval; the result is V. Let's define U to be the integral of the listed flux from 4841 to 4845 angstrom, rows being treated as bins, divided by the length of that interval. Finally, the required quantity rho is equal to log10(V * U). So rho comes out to 2.14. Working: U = 11.2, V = 12.3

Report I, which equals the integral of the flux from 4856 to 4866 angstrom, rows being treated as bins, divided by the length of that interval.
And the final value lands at 12.7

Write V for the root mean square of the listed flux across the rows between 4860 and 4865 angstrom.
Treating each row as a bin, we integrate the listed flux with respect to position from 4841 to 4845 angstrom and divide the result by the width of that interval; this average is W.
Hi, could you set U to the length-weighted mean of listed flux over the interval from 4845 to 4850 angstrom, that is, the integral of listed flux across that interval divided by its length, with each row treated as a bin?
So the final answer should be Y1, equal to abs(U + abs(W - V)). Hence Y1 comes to 13.1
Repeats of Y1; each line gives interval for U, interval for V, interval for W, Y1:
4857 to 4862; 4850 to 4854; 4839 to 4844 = 13.8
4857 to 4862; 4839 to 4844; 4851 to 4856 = 13.7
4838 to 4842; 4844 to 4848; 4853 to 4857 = 11.9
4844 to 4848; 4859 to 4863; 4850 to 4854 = 11.5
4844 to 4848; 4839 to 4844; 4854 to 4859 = 12.5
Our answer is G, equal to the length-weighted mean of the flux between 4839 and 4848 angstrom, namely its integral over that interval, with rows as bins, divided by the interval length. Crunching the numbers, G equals 11.23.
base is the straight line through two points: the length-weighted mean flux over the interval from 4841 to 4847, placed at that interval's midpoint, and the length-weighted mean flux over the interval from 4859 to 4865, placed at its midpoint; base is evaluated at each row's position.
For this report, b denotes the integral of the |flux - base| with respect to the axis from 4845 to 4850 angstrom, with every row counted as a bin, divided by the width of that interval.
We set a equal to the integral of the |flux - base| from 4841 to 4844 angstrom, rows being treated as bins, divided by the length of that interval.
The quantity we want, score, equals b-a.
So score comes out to 0.11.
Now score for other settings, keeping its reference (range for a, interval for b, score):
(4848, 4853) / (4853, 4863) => -0.32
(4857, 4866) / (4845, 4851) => 0.06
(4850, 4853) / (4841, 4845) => -0.49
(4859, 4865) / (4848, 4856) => 0.12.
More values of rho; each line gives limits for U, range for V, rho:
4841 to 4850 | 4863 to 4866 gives 2.18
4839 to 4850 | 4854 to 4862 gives 2.15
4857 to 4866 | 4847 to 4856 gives 2.19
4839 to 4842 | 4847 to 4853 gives 2.13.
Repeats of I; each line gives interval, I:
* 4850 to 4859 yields 12.4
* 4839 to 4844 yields 11.2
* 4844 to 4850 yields 11.5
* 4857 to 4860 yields 12.6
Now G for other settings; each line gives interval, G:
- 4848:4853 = 12.26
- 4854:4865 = 12.57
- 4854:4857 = 12.20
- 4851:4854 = 12.41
